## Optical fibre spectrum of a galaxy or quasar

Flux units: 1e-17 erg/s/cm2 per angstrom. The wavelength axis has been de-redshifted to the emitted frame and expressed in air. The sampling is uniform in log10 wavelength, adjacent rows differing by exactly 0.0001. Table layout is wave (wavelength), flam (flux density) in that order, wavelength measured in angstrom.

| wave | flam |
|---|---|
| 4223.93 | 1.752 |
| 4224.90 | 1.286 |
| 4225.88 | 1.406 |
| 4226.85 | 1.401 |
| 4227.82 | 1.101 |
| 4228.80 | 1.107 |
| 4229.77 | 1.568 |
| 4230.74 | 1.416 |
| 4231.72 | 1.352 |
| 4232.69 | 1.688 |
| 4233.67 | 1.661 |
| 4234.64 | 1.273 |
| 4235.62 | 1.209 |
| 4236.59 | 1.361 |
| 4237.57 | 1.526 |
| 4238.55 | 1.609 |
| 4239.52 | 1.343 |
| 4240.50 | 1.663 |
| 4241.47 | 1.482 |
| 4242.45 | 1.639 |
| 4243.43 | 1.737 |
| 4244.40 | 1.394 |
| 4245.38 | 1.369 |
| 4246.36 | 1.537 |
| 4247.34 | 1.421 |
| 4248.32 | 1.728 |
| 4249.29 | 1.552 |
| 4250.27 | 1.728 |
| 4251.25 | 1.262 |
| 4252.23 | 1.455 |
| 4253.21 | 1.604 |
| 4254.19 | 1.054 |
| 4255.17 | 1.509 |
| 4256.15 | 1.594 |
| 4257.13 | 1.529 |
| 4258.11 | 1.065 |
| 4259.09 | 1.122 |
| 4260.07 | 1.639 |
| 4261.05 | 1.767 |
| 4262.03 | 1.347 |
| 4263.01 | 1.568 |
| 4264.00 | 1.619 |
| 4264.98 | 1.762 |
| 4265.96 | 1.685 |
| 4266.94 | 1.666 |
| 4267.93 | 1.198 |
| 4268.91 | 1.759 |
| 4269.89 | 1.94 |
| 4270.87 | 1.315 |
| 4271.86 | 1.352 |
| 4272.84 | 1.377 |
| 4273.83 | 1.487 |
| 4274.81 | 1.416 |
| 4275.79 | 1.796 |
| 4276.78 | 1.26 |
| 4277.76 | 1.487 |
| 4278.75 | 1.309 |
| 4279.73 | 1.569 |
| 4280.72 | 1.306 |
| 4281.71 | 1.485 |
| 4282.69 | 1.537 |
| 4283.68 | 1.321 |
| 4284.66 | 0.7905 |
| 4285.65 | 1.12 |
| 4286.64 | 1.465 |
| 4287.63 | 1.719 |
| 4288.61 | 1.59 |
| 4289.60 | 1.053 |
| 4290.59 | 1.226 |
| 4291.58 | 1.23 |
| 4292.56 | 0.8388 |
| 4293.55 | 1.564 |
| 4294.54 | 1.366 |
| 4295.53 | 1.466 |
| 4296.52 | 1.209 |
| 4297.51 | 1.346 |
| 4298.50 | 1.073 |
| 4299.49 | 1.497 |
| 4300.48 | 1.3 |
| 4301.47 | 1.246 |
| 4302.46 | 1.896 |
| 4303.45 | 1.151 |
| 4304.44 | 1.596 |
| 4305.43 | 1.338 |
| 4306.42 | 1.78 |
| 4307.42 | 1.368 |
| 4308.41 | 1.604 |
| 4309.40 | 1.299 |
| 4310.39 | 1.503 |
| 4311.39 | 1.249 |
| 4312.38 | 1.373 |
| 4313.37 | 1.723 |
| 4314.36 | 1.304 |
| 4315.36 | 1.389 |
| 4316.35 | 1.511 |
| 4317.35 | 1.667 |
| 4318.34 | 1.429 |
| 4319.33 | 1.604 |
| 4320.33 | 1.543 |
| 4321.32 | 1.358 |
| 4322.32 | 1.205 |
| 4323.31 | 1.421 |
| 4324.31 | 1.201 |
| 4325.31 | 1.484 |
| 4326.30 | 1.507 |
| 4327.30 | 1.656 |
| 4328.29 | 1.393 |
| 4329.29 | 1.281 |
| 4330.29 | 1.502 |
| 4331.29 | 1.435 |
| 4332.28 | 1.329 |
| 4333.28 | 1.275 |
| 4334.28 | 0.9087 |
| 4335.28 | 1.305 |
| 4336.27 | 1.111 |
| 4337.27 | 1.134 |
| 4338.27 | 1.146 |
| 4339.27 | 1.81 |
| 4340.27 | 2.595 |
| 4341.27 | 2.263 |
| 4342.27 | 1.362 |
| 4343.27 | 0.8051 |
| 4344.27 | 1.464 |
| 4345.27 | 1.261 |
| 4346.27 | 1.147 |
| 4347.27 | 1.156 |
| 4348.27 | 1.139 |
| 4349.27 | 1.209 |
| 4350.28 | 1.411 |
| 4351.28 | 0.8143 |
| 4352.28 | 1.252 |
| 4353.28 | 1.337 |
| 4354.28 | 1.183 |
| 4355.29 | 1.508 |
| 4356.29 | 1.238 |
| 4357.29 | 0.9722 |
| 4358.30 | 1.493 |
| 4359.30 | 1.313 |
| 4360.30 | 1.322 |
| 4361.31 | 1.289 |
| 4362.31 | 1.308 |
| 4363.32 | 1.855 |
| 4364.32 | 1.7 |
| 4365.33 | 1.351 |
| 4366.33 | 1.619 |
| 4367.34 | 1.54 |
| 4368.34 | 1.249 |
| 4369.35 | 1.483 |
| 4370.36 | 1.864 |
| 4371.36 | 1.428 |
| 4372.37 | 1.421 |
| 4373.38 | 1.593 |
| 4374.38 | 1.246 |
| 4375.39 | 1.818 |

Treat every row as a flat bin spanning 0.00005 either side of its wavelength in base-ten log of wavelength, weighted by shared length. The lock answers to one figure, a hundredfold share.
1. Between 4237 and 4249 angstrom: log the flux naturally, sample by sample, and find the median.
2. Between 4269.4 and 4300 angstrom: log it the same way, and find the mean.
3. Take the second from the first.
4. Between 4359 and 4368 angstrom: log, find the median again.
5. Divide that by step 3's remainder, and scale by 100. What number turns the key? 236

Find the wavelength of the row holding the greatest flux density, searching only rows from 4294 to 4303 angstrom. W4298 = 4302.46 angstrom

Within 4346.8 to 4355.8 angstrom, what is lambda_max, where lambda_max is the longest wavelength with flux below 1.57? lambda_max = 4355.29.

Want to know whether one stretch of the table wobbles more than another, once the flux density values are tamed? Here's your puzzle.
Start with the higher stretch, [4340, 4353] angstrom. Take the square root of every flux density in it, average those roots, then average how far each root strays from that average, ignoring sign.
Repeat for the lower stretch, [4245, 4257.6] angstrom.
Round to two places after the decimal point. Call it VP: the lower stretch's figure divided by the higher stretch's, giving 0.41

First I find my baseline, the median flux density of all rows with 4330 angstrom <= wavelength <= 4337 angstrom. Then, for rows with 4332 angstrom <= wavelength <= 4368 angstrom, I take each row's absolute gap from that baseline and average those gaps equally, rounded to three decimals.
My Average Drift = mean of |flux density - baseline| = 0.229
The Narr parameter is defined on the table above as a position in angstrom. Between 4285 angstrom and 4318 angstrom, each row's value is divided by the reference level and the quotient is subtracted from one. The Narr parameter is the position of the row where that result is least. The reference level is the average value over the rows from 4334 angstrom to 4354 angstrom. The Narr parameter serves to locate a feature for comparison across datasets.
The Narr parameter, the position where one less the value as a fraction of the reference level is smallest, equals 4302.46 angstrom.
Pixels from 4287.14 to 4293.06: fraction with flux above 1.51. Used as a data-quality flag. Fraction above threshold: 0.33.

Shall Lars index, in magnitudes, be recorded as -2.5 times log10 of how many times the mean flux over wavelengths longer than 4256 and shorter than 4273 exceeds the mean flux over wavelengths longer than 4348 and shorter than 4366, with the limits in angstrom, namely -0.15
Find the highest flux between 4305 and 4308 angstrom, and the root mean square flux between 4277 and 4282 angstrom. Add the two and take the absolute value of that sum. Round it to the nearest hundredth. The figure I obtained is 3.22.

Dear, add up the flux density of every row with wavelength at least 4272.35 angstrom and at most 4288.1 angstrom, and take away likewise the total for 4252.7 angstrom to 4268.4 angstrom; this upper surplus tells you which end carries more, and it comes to -1.3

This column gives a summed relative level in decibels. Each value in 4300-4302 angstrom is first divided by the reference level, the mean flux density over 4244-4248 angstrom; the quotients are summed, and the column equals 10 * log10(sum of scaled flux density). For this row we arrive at 2.5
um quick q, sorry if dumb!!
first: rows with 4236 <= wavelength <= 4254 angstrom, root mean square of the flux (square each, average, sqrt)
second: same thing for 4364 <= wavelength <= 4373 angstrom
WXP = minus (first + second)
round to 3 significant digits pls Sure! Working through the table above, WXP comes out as -3.06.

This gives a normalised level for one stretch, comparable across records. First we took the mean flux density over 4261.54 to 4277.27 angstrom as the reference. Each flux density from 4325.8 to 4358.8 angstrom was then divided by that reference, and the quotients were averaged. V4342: 0.88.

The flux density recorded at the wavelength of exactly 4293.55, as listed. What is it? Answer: 1.564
